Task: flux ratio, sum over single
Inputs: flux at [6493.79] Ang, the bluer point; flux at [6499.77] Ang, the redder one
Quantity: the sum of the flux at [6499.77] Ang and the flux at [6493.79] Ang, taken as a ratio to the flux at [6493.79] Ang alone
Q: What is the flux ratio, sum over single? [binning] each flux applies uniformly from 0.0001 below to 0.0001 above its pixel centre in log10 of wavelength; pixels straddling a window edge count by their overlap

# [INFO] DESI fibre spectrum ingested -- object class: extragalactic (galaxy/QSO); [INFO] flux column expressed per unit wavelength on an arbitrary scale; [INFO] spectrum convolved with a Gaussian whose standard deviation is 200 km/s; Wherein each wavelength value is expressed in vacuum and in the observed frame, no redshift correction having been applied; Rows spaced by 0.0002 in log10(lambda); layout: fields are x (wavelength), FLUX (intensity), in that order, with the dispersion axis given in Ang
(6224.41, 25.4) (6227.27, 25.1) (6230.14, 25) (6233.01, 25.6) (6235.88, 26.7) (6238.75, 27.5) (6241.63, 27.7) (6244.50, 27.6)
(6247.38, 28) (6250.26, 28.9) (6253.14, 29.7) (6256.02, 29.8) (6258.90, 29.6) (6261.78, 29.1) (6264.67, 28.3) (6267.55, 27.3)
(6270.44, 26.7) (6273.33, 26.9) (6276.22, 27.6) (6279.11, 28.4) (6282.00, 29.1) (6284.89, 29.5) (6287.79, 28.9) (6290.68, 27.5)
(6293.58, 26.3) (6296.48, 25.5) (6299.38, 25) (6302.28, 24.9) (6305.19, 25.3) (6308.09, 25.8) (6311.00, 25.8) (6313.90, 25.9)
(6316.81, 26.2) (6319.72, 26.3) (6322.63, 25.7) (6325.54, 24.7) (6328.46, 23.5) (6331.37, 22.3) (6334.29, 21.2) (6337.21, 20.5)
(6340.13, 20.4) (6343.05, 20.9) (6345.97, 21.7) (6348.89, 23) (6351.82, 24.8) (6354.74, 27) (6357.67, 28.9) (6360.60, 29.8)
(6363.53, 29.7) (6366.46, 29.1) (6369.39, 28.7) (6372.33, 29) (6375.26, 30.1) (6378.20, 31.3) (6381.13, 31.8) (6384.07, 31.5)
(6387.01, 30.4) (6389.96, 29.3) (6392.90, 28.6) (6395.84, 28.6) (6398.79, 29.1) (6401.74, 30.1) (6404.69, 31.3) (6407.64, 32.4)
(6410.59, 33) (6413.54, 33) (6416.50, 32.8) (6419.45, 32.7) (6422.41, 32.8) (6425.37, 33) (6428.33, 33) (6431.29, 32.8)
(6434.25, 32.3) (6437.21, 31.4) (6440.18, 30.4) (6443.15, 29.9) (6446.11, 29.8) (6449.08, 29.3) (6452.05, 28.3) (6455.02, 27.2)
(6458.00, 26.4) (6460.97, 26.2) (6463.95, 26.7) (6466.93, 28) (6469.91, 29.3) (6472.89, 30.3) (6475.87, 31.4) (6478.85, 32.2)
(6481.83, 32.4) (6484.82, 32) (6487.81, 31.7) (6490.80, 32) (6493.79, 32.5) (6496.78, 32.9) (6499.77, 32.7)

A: 2.01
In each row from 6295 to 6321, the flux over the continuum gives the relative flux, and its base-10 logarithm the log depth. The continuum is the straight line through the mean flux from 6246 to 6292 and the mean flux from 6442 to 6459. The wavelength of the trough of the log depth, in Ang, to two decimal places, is 6302.28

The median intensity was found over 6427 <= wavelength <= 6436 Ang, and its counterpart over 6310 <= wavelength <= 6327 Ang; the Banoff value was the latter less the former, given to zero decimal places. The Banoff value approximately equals -7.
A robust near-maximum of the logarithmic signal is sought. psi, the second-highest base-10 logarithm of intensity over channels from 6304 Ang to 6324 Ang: 1.42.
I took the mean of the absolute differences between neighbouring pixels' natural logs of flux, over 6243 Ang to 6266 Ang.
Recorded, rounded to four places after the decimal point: 0.0183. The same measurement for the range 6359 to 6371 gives 0.0125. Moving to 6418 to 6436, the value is 0.0061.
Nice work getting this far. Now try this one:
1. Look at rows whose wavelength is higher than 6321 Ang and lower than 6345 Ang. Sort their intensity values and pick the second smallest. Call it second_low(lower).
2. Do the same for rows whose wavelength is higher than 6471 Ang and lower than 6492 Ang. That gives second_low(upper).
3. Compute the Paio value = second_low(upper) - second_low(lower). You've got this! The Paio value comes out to 11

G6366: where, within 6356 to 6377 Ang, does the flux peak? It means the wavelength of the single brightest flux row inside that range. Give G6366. 6375.26 Ang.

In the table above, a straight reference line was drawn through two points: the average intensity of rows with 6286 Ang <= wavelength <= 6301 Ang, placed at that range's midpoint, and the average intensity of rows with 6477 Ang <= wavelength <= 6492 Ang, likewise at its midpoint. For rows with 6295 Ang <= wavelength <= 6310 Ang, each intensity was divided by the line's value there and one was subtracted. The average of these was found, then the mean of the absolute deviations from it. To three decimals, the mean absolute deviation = 0.010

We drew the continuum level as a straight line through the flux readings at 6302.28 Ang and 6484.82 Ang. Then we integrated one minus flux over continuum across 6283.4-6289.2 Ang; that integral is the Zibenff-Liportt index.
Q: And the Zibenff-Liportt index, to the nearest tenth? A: -1.2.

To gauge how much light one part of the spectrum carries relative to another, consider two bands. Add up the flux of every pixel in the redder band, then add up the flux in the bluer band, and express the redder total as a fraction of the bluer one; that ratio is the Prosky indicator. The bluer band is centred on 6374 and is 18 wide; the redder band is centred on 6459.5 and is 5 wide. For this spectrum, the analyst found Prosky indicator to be 0.29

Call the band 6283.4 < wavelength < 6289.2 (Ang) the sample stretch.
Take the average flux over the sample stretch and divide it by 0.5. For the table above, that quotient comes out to 58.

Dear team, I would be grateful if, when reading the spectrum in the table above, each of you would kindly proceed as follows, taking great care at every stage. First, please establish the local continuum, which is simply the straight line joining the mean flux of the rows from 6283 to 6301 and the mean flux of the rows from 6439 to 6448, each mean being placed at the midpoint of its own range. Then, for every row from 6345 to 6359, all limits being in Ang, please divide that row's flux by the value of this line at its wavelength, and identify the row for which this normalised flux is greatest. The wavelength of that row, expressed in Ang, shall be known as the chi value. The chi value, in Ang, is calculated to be 6357.67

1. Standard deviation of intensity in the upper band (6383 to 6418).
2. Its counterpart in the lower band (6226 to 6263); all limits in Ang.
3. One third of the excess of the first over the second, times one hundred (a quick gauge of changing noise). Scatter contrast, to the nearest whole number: 0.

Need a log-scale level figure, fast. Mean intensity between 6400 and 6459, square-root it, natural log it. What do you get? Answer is 1.72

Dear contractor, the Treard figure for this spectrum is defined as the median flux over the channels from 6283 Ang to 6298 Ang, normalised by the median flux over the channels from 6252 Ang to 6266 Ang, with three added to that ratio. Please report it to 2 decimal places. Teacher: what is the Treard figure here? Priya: 3.93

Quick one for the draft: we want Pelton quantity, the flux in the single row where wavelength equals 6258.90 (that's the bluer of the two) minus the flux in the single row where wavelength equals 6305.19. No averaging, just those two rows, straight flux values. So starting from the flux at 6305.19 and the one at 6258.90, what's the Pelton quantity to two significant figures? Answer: 4.3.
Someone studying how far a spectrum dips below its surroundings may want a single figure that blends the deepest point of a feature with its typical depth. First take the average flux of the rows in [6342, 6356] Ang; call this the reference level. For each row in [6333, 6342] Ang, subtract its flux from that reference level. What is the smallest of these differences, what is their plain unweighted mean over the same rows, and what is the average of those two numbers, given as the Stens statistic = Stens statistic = 3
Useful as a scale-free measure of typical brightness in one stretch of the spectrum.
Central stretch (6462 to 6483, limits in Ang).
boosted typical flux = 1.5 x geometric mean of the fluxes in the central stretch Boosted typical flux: 45.0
